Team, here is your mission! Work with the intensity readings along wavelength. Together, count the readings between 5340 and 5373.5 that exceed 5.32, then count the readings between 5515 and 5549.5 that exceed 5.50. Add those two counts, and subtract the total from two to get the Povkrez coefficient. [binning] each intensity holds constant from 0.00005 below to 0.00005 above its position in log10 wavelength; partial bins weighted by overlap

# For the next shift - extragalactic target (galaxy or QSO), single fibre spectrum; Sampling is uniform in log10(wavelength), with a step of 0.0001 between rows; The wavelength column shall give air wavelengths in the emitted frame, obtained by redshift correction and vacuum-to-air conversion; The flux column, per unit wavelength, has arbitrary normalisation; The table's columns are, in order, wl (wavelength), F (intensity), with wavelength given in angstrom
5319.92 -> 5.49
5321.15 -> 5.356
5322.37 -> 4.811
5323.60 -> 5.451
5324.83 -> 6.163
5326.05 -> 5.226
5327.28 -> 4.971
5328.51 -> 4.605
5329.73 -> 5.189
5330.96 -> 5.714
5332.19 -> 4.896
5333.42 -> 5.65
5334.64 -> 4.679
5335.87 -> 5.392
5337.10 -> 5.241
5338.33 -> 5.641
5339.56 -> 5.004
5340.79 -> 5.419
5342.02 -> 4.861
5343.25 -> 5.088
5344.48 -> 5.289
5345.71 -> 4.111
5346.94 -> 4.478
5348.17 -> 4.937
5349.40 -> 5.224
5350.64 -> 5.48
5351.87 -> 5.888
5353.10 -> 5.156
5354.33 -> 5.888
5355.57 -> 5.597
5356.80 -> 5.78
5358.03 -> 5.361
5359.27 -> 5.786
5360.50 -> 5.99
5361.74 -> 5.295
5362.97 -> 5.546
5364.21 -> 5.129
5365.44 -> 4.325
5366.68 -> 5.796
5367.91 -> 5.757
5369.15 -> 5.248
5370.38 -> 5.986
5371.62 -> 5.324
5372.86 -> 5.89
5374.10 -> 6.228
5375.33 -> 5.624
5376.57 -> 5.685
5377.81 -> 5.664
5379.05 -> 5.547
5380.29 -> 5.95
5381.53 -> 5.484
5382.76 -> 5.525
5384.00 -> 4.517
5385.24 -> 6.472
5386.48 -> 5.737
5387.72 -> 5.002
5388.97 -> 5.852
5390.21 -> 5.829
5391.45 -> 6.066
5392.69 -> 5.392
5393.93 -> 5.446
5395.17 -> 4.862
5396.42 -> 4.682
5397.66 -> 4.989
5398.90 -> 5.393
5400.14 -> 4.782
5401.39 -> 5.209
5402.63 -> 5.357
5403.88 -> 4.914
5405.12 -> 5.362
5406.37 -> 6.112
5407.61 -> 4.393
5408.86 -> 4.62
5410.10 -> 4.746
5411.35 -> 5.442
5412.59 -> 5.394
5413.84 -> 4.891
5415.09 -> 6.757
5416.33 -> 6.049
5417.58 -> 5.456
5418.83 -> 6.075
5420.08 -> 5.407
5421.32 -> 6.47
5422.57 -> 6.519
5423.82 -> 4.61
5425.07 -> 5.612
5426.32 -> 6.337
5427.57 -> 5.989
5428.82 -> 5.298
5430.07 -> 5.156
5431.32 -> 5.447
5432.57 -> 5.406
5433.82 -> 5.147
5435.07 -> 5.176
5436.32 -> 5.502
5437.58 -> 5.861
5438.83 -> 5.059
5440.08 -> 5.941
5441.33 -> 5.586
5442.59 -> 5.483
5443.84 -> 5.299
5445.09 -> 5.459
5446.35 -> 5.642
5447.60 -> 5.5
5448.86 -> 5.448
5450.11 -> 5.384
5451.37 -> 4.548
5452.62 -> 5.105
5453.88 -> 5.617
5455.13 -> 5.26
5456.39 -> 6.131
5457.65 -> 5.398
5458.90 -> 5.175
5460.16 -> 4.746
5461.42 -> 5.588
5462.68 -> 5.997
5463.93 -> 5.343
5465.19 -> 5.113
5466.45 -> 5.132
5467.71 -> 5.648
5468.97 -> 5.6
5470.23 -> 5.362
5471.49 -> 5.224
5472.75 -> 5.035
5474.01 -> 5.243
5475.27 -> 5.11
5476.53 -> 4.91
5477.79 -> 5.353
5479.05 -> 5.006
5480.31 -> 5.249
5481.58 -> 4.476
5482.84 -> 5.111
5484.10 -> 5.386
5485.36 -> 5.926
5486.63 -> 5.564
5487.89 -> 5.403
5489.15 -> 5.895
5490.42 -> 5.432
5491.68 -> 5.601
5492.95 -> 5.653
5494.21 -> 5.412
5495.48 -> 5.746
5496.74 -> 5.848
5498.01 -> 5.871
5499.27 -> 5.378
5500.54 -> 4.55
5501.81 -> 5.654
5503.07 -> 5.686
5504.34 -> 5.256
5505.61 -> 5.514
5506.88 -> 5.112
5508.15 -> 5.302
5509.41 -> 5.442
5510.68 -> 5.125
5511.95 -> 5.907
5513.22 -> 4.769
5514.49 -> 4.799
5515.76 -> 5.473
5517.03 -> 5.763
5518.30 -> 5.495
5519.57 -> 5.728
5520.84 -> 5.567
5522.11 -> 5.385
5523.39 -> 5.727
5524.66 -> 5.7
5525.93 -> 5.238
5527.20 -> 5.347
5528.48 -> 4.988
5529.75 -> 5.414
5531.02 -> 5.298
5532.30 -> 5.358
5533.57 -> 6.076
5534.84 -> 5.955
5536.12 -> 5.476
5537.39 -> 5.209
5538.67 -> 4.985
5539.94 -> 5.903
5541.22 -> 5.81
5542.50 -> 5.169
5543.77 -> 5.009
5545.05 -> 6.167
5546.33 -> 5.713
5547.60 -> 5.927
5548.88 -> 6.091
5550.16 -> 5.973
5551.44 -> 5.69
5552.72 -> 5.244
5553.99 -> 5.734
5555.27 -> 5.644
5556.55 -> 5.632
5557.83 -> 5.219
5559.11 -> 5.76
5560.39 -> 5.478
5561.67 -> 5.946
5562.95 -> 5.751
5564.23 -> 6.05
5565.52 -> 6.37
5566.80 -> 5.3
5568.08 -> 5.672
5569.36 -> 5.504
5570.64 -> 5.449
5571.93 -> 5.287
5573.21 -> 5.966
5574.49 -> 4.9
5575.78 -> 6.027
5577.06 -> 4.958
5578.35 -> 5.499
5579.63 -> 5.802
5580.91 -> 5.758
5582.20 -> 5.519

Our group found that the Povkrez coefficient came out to -26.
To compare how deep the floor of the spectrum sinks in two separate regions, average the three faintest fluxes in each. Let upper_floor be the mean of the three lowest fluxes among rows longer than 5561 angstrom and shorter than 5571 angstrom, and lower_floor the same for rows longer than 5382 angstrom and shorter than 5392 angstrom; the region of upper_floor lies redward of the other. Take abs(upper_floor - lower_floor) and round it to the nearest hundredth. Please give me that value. 0.40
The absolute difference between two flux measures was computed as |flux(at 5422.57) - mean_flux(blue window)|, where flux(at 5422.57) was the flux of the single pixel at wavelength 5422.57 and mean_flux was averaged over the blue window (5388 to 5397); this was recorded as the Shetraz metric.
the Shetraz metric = 1.1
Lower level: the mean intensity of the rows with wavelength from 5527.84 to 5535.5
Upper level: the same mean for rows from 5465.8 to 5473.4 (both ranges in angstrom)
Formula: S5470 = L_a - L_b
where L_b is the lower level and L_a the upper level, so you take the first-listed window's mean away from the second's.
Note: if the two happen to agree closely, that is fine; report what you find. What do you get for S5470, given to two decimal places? -0.18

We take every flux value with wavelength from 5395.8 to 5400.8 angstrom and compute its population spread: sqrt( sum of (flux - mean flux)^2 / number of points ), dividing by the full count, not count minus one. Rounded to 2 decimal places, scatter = 0.27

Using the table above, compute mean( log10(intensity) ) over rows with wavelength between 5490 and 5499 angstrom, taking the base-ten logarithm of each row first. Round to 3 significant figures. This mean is 0.752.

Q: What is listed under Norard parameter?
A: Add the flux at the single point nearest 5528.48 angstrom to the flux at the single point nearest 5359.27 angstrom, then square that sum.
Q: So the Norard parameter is 116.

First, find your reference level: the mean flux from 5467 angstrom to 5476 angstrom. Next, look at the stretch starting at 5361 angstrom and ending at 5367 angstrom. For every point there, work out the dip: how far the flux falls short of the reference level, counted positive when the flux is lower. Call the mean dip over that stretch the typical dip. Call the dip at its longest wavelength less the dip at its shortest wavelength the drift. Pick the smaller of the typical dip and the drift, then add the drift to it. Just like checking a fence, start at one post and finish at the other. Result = -1.0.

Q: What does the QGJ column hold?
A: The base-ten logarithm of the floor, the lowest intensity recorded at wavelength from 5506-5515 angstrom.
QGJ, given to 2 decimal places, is 0.68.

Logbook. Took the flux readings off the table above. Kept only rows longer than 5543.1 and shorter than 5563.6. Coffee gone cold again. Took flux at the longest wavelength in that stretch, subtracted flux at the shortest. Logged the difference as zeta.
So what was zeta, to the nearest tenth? 0.7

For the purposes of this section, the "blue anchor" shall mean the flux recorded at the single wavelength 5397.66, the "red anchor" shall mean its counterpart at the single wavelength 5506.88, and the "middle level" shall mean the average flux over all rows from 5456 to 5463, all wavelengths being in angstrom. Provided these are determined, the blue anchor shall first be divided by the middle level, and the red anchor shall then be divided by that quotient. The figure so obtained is 5.6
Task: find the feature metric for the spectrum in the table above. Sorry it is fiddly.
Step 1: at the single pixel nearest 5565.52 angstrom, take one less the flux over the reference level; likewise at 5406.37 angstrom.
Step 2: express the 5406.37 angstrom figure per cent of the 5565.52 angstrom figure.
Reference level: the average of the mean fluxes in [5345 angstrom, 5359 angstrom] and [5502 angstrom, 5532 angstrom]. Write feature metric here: 75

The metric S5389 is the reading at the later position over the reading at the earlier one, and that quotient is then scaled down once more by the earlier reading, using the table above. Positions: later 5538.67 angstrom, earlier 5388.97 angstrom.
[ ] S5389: 0.146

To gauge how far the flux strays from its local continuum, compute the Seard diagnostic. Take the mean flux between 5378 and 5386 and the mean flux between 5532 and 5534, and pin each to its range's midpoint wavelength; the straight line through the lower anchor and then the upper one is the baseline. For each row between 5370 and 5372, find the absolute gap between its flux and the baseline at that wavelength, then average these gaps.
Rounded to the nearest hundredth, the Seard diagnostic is 0.33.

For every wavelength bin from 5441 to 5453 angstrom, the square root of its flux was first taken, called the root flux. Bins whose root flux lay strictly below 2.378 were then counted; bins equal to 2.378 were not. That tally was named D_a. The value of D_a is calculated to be 10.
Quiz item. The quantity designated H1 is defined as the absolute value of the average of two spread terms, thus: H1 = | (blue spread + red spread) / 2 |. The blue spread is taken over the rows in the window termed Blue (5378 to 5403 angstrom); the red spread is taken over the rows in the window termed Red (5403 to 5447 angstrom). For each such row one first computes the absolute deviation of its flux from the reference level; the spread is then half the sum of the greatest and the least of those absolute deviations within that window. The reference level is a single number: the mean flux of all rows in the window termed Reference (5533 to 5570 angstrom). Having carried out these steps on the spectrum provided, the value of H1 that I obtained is 0.63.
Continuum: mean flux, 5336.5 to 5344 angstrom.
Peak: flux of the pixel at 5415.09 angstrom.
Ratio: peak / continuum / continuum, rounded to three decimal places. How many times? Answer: 0.249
